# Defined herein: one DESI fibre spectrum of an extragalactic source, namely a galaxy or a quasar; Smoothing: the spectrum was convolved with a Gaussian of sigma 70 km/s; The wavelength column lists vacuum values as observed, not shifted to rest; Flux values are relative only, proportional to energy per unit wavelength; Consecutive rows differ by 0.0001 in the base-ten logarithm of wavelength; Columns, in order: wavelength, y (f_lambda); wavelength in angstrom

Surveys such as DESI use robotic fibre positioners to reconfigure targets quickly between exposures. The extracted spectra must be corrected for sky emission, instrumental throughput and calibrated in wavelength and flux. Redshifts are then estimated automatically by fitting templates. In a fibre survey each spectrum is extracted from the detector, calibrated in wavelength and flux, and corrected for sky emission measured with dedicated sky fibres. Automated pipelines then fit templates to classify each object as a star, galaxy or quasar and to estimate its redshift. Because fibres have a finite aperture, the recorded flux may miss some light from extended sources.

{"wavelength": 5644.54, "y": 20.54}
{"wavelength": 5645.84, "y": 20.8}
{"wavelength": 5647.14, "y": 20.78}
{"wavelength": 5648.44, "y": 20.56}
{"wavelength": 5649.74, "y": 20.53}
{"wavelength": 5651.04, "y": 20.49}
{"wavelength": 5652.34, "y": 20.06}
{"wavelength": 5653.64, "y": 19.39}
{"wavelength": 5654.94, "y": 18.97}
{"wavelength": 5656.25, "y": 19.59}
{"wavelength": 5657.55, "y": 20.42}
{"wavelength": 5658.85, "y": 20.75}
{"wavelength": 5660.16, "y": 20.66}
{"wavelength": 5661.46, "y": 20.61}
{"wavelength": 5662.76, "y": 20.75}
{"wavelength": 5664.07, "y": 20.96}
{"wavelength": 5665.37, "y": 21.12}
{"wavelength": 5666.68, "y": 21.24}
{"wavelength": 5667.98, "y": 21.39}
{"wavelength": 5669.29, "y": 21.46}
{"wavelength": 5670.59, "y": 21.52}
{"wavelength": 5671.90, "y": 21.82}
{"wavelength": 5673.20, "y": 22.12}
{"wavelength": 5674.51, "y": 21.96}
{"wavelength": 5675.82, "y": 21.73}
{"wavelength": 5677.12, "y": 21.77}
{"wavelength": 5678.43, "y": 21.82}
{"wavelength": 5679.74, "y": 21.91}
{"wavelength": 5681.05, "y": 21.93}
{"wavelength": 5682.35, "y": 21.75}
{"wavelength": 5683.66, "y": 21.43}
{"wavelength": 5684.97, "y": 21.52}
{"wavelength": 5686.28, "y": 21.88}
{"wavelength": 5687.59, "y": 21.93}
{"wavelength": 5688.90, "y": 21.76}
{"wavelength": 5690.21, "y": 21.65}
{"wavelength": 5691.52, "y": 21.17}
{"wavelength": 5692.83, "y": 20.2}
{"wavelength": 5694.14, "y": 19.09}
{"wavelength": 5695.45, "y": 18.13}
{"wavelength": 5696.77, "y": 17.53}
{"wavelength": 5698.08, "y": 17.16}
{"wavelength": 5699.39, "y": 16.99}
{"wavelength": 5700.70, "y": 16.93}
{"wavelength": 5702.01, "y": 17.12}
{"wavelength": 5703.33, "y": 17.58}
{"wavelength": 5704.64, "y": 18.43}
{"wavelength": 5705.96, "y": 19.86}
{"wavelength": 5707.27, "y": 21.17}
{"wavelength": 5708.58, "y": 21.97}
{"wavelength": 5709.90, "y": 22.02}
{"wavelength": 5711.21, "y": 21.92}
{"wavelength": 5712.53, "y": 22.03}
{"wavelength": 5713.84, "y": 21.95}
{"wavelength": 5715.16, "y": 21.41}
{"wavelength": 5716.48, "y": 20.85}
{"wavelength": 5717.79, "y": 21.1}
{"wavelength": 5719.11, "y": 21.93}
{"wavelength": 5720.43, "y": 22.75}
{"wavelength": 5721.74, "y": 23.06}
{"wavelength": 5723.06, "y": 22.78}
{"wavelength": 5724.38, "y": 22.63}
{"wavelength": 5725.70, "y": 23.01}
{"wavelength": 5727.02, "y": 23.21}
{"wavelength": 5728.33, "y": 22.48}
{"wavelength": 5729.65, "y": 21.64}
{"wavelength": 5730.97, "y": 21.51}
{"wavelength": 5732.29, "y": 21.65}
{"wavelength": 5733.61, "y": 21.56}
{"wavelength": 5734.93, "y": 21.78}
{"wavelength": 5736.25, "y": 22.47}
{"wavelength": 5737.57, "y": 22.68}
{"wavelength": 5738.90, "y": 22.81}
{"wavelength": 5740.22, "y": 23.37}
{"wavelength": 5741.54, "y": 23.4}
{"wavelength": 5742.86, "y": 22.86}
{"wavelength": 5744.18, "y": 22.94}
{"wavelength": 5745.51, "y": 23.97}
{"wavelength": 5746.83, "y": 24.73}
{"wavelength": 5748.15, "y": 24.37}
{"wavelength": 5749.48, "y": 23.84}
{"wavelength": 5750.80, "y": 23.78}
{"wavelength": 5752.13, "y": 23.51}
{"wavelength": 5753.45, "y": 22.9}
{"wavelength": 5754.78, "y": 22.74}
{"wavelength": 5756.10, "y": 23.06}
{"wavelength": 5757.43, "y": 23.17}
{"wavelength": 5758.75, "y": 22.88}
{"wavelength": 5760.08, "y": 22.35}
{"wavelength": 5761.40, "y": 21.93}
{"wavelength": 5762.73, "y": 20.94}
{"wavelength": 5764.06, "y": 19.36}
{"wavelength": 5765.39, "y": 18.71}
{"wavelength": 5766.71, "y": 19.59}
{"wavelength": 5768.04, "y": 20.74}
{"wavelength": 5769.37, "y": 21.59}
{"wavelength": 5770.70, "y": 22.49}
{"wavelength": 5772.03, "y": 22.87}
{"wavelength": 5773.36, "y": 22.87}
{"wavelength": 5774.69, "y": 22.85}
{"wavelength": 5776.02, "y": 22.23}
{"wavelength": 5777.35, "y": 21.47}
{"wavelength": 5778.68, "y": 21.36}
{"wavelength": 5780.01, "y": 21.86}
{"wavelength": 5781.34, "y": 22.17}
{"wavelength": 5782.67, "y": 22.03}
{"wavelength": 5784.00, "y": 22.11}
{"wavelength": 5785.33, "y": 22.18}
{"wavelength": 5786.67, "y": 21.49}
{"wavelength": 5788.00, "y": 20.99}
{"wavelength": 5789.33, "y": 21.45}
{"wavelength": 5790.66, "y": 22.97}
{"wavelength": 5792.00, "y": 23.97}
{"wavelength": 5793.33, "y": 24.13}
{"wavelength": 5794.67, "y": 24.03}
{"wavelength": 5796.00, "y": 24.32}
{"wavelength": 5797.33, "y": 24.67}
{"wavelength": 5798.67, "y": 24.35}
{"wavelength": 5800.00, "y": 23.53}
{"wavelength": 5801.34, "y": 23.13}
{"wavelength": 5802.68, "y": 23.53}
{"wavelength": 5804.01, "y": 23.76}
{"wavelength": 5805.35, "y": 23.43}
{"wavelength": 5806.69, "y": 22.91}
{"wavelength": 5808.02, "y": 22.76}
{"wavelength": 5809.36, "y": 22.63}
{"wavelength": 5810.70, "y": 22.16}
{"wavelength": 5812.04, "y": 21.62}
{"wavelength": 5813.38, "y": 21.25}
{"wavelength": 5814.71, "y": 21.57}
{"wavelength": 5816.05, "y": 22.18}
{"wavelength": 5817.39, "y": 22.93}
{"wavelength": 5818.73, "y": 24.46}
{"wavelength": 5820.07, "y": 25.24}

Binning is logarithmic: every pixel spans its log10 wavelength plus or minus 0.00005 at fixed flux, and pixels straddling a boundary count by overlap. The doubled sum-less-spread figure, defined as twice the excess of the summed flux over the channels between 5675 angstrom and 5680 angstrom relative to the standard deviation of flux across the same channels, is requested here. 174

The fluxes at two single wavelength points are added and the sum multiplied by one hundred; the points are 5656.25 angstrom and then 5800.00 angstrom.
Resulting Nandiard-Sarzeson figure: 4312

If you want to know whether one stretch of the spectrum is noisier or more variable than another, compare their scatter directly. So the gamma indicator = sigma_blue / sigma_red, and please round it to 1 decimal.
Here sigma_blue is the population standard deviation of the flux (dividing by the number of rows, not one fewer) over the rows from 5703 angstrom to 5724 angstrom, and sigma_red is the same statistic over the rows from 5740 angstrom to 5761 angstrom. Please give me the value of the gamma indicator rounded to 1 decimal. 2.4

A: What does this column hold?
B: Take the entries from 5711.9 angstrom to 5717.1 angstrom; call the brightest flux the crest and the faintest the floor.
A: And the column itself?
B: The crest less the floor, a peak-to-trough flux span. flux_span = 1.2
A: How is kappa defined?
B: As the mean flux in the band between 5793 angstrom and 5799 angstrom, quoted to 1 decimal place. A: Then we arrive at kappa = 24.3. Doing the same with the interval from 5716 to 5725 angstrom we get 22.2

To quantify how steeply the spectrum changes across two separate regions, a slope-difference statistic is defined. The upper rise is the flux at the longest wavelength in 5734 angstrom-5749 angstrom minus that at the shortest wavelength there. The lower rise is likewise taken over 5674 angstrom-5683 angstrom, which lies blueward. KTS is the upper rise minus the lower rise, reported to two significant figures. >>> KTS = 2.8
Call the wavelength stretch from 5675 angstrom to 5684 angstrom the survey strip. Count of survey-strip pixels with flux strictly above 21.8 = 3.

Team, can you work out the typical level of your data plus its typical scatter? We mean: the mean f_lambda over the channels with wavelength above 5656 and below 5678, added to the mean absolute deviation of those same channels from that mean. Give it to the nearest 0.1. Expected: 21.7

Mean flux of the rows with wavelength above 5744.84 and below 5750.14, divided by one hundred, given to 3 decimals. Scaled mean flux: 0.242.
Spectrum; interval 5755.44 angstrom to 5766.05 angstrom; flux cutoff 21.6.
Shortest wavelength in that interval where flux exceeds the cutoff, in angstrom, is 5756.10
